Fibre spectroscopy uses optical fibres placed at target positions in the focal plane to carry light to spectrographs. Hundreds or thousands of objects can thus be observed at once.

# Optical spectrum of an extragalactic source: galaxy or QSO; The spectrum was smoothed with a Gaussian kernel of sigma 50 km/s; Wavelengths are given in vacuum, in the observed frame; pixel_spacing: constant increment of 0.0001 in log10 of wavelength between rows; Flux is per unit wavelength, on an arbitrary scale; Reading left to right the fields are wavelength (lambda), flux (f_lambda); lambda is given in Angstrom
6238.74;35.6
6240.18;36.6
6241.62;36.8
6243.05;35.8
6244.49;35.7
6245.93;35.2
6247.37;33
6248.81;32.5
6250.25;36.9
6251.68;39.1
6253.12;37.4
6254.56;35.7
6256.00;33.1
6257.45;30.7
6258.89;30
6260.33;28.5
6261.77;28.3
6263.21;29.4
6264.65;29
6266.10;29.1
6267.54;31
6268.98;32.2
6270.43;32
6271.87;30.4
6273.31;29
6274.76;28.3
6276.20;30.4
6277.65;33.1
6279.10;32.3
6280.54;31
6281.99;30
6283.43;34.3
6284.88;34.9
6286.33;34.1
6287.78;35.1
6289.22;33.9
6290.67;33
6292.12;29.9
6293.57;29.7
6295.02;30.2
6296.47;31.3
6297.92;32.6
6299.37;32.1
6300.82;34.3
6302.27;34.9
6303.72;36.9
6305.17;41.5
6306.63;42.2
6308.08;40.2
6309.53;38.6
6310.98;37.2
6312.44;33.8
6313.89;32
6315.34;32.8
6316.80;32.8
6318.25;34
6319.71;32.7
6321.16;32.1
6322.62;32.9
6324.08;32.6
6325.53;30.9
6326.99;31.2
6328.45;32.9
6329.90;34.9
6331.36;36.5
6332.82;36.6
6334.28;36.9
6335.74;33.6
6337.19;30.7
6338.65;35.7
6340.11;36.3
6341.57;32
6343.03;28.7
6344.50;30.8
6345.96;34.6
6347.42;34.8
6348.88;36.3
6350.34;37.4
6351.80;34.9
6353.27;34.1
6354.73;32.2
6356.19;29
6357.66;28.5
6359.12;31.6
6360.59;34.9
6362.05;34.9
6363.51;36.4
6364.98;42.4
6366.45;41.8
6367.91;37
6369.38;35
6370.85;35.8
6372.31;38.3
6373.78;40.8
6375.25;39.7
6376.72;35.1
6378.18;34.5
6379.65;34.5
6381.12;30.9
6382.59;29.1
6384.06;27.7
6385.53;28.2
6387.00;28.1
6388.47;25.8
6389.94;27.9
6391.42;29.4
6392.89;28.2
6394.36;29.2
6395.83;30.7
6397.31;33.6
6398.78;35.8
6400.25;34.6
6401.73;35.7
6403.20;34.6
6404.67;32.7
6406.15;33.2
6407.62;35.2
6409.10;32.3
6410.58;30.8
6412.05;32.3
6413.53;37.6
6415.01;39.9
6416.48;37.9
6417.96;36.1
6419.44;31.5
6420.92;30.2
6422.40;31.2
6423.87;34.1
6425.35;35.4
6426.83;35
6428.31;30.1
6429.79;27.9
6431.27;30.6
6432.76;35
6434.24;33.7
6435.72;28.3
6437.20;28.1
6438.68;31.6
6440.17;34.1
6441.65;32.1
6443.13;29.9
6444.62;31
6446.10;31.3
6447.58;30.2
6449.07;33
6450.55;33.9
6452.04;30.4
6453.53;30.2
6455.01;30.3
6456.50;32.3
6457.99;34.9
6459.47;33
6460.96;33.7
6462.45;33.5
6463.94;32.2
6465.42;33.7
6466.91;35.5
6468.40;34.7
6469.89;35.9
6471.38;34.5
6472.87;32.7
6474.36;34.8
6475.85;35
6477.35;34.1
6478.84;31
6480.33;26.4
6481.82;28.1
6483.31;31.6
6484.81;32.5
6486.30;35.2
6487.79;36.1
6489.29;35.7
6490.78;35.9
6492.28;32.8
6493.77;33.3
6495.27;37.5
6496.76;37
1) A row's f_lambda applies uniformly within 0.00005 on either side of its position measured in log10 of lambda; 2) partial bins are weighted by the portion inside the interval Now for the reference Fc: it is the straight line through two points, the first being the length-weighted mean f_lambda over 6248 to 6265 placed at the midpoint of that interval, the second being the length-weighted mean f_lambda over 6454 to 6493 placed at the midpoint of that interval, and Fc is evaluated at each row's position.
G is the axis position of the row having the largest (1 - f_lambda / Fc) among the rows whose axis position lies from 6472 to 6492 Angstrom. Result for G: 6480.33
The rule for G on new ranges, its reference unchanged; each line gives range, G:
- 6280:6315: 6293.57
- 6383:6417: 6388.47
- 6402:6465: 6429.79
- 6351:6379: 6357.66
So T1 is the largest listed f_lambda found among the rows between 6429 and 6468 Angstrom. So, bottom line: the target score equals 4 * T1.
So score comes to 142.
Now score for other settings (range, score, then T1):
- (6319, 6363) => 150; 37.4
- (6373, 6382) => 163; 40.8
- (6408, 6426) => 160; 39.9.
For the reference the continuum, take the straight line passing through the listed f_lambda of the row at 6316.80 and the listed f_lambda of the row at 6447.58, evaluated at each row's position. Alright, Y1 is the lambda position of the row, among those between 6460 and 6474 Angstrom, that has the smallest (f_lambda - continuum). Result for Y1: 6463.94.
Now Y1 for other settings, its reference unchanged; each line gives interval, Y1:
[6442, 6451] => 6443.13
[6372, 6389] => 6388.47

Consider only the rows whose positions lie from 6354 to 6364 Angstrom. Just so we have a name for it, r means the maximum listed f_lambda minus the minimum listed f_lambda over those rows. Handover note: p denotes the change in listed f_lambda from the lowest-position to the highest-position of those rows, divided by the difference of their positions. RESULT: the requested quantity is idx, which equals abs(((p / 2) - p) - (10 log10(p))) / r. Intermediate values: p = 0.478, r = 8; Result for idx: 0.38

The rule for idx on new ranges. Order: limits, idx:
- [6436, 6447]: 0.71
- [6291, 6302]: 0.59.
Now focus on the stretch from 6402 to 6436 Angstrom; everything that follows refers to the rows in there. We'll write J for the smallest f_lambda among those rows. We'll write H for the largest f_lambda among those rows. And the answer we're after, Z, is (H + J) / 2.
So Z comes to 33.9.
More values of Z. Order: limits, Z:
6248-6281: 33.7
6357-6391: 34.1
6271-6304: 32.6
